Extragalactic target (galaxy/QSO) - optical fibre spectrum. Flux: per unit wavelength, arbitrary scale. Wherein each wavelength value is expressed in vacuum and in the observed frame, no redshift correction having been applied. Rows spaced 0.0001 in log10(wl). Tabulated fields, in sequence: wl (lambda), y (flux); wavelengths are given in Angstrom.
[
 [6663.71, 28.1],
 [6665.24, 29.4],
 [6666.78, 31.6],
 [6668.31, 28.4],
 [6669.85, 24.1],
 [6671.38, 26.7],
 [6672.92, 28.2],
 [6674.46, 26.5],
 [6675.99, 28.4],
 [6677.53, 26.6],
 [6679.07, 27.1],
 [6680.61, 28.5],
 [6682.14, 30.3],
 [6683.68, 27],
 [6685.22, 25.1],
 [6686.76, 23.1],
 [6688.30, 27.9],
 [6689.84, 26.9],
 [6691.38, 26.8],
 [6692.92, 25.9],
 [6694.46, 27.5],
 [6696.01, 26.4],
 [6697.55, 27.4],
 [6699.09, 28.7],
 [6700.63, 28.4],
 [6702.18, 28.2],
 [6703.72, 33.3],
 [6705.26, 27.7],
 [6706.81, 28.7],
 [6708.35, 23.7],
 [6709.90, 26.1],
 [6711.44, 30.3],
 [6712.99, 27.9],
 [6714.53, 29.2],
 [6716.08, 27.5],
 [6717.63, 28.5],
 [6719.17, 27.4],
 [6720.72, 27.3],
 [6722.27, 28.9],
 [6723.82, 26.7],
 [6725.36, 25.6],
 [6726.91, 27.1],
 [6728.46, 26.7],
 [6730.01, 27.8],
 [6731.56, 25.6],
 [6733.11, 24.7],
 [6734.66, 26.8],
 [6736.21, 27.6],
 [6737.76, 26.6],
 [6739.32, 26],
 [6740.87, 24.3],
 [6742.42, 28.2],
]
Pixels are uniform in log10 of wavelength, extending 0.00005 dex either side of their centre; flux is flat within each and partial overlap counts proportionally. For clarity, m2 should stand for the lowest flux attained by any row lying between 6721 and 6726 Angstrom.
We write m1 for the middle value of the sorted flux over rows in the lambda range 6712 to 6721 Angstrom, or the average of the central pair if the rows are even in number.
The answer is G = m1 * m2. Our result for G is 709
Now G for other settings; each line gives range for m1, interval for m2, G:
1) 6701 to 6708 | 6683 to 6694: 657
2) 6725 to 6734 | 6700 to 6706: 724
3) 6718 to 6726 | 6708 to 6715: 647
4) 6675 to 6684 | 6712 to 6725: 741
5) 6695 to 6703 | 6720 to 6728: 722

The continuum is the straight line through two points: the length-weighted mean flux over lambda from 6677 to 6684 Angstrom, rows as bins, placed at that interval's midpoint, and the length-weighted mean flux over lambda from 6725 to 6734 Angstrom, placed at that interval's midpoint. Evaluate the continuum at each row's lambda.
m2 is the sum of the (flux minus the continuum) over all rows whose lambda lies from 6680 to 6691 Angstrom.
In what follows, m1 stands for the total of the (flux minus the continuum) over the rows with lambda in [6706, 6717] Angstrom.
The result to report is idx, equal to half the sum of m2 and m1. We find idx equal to -0.58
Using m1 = 5.0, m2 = -6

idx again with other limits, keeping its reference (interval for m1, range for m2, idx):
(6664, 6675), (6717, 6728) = 0.95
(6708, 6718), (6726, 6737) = 4.00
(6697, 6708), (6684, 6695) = 0.54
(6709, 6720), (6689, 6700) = 3.09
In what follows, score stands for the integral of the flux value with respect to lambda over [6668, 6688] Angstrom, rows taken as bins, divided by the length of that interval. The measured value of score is 26.9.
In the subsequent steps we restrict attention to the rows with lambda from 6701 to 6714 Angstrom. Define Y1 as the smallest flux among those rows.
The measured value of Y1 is 23.7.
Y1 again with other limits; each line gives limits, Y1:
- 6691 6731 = 23.7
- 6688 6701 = 25.9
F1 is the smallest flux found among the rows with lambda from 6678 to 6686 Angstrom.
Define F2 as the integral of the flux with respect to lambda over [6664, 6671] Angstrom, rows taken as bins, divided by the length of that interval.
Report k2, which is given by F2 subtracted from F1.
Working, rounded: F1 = 25.1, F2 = 28.3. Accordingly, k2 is -3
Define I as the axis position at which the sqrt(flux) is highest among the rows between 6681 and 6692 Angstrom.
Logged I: 6682.14 Angstrom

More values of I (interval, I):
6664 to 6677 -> 6666.78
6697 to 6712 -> 6703.72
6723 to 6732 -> 6730.01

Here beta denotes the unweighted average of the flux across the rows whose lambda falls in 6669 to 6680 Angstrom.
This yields 26.8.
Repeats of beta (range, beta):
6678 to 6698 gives 26.9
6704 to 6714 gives 27.4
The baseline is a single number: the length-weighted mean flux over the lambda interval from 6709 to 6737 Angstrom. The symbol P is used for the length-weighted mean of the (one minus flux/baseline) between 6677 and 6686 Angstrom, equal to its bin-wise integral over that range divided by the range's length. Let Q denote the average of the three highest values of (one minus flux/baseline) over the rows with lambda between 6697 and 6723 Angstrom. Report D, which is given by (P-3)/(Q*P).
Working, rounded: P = -0.005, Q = 0.06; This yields 9427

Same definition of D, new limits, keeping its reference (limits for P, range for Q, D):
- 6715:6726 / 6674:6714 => 3670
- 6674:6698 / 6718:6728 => -7836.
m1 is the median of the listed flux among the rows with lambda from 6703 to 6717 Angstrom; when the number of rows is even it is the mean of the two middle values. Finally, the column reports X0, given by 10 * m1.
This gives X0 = 279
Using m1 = 27.9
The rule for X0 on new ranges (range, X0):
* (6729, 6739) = 267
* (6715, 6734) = 272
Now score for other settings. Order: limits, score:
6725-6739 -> 26.5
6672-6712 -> 27.5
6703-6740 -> 27.4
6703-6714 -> 28.2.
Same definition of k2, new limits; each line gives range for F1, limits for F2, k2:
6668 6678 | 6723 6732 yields -3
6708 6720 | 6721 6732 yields -3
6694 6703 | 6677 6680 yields -1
